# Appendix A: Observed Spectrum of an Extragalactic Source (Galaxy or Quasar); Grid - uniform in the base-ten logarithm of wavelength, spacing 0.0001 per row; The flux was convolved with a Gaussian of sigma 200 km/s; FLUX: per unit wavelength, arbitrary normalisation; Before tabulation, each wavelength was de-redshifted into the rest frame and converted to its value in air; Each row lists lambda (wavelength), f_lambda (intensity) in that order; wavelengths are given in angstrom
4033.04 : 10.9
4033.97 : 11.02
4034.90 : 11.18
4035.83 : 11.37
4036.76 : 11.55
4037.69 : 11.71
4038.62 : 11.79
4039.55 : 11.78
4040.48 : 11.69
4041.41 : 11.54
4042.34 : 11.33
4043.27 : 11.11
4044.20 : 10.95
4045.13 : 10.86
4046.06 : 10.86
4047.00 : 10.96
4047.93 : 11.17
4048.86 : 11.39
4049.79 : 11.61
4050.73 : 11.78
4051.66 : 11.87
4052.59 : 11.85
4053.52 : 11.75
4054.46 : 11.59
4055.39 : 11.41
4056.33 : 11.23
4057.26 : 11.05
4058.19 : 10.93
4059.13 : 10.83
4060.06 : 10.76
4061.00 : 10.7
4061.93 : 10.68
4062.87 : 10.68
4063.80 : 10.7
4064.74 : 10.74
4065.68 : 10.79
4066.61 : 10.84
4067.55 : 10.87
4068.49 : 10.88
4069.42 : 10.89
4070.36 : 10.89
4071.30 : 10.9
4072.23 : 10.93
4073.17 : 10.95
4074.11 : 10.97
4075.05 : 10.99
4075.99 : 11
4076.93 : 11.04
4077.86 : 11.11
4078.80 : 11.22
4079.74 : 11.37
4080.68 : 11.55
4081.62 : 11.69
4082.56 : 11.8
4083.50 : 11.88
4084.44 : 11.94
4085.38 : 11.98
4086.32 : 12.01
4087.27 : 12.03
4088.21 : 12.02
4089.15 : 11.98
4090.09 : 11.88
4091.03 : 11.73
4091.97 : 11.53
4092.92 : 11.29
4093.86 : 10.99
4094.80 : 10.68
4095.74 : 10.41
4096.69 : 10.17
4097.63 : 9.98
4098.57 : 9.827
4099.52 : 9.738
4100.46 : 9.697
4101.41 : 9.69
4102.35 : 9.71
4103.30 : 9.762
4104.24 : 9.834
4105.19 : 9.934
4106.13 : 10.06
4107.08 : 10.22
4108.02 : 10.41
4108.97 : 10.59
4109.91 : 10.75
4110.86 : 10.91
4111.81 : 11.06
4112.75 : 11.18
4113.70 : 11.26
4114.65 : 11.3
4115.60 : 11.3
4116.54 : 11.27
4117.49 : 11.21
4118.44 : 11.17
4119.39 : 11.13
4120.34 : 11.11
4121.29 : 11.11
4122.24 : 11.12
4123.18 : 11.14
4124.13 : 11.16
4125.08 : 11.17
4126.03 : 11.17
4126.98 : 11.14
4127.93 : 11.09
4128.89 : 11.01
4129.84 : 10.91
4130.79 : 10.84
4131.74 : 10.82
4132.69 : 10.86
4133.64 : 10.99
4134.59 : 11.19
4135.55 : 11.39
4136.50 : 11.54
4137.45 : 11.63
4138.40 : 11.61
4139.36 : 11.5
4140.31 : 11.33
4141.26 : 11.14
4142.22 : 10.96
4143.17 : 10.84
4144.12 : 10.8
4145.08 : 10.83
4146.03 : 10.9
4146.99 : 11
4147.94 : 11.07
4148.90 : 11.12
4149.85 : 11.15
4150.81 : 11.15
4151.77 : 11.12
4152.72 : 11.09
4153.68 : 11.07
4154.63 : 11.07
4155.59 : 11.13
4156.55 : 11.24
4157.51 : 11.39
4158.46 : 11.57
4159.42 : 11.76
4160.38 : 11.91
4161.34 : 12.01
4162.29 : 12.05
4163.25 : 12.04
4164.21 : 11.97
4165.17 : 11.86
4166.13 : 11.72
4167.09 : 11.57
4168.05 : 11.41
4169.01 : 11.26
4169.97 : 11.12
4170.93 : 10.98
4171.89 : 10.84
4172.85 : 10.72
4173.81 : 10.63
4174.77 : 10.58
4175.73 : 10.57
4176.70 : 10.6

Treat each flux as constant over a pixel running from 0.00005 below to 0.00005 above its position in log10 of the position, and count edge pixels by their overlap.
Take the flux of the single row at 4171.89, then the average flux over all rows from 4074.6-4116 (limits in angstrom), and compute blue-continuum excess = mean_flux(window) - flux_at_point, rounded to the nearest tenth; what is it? 0.1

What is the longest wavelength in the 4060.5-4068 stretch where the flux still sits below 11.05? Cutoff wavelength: 4067.55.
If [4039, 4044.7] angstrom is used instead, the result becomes 4044.20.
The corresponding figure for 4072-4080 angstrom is 4076.93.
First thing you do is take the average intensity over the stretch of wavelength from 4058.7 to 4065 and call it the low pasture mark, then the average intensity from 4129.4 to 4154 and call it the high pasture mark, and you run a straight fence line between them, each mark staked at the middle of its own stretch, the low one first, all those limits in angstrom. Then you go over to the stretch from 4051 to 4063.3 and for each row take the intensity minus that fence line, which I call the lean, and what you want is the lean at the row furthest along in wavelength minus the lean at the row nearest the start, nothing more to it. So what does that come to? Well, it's -1.2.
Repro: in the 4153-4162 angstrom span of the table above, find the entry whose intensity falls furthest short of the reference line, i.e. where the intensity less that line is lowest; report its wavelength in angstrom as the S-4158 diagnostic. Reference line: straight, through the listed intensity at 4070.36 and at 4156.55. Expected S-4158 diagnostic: 4154.63 angstrom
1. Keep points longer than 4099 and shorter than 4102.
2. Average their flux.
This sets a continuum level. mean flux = 9.7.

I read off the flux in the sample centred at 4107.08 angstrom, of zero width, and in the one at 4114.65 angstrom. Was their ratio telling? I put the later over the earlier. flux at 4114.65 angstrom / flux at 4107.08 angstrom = 1.11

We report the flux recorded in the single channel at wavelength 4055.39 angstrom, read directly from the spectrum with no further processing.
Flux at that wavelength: 11.41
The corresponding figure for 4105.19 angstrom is 9.934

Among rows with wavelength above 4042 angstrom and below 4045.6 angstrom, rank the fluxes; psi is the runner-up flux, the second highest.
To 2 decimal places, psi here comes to 11.11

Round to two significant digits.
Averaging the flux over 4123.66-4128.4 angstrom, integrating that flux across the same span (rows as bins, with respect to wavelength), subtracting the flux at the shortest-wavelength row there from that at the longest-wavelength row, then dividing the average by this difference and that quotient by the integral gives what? -3.0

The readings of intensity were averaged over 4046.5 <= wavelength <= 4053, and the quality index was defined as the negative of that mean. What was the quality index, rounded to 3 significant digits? -11.5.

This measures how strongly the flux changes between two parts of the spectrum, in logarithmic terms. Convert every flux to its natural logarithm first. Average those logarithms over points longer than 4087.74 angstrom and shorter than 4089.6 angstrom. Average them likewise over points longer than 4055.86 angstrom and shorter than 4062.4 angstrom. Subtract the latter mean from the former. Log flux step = 0.10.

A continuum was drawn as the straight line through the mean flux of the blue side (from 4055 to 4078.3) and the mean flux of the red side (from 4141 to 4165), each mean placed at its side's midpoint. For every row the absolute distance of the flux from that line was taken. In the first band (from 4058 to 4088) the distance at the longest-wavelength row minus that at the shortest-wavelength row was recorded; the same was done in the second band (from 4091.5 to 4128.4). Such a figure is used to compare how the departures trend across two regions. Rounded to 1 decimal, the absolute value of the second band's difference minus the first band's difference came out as 1.4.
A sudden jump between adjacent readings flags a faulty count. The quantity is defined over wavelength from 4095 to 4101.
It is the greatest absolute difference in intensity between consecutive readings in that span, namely 0.240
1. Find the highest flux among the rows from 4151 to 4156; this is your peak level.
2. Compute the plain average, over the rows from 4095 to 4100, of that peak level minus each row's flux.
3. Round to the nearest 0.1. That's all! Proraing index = 1.1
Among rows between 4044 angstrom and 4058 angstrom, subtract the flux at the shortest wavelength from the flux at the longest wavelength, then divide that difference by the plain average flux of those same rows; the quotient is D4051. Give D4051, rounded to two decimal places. 0.01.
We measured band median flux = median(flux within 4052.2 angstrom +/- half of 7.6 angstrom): 11.7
